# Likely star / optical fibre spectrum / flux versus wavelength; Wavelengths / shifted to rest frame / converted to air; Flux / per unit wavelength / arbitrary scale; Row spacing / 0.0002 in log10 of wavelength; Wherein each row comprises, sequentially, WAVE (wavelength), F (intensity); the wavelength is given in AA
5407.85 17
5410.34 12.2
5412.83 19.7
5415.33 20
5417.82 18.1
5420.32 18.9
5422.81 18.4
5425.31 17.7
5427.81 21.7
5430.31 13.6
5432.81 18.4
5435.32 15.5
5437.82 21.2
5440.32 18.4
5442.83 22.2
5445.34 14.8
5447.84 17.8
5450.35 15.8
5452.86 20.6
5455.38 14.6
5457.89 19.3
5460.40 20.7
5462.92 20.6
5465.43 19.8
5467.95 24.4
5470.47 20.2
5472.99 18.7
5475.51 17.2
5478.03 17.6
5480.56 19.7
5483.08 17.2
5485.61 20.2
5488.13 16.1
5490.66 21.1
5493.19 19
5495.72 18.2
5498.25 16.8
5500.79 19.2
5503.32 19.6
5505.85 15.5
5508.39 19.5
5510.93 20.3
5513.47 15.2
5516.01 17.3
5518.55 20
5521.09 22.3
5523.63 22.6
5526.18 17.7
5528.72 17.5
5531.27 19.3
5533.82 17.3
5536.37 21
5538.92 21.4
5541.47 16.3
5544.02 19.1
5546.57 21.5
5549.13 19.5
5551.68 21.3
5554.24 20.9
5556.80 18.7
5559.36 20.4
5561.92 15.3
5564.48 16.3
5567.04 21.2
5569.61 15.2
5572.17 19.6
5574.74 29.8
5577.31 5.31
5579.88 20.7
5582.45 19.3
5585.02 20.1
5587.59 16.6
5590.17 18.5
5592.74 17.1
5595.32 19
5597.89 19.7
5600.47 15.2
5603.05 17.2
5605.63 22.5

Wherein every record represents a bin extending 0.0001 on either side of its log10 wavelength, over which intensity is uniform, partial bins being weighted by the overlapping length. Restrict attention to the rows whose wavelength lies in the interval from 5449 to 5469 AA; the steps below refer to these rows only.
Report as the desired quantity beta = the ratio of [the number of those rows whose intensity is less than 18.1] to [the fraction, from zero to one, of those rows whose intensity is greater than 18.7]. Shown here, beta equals 2.7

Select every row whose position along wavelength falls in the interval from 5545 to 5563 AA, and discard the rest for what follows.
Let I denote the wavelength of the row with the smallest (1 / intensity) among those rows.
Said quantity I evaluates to 5546.57 AA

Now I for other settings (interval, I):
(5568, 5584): 5574.74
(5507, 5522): 5521.09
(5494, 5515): 5510.93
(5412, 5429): 5427.81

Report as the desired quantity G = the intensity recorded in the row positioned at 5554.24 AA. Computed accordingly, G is 20.9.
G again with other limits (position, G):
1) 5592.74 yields 17.1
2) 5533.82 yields 17.3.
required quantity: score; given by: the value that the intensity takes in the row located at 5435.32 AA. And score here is 15.5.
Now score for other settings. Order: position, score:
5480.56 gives 19.7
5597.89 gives 19.7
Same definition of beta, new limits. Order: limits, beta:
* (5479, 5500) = 6.0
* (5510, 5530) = 8.0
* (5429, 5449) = 16.0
